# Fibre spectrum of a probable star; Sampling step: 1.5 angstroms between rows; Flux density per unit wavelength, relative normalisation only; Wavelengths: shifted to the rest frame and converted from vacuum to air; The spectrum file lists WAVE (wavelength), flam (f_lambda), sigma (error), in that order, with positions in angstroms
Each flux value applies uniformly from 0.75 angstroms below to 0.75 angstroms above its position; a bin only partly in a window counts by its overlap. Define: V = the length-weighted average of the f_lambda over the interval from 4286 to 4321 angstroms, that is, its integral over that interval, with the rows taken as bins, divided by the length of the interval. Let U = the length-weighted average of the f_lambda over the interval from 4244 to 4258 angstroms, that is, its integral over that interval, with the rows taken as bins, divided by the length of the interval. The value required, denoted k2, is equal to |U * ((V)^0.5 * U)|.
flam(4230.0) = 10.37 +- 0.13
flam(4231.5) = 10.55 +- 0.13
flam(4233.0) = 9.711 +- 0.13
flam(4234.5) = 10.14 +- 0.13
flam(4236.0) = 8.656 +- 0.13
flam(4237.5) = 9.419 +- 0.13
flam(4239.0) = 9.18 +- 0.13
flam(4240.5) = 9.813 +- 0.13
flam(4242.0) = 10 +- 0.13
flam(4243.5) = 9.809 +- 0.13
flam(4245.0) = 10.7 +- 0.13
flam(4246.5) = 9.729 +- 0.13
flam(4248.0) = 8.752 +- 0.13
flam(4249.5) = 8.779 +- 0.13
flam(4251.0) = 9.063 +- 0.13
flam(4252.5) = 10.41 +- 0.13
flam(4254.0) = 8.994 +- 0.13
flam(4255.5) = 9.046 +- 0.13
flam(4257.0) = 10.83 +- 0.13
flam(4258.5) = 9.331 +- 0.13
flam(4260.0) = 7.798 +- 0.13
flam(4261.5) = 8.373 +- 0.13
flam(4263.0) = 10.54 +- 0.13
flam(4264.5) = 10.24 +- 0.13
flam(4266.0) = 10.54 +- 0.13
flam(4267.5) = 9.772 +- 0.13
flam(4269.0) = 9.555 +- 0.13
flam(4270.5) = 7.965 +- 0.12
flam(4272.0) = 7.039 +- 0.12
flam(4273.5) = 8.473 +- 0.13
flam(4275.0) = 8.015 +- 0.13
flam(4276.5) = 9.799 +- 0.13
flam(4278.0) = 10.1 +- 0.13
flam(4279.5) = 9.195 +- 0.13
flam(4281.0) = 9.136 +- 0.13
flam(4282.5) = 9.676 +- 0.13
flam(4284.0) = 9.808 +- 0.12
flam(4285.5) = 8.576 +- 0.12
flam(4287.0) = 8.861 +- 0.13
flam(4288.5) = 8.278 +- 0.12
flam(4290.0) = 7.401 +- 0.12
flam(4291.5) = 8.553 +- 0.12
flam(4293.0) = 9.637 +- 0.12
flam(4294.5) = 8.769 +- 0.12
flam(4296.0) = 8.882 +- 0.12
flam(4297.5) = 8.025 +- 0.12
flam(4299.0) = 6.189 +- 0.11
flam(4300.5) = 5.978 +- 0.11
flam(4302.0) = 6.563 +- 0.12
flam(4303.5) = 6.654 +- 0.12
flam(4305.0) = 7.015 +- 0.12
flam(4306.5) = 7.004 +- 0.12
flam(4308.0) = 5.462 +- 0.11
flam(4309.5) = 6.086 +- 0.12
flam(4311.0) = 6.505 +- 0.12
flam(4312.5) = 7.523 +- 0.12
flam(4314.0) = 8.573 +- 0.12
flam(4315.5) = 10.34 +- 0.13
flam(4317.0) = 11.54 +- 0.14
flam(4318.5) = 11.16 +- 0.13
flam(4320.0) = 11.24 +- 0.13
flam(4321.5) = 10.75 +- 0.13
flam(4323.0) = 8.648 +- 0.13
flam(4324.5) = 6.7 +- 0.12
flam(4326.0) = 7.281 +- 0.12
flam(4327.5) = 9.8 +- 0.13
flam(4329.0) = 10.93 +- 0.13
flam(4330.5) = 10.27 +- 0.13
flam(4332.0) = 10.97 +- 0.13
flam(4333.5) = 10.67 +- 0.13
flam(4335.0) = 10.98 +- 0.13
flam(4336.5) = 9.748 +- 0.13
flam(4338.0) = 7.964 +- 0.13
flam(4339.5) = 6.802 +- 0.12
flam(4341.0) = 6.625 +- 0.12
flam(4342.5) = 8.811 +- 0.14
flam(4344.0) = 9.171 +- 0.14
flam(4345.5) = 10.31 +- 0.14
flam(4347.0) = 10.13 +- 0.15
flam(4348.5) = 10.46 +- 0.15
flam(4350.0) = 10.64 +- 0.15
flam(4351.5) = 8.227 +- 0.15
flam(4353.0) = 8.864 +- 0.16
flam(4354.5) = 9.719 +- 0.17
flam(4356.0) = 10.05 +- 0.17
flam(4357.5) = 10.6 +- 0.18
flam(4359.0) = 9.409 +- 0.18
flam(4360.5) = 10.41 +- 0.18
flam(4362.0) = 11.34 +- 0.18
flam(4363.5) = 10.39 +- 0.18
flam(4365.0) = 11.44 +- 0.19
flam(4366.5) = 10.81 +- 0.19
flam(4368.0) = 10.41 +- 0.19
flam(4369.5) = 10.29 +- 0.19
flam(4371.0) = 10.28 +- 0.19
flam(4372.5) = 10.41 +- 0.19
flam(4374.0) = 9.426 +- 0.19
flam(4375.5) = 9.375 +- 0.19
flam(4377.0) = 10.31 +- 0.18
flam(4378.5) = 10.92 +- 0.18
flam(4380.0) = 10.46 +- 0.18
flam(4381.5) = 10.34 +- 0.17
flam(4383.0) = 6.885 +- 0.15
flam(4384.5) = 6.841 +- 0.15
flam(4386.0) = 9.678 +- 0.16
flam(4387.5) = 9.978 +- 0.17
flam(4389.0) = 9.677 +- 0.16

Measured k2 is 262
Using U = 9.6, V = 8.1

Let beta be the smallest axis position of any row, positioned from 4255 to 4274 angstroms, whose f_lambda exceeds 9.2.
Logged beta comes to 4257.0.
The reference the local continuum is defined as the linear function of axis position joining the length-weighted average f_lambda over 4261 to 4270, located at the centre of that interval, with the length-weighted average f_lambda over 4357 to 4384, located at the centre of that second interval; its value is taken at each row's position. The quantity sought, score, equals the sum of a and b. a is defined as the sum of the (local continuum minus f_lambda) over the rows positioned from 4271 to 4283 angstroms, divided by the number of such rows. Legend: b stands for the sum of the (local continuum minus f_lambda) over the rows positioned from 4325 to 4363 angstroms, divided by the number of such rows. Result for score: 1.4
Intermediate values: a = 0.9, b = 0.5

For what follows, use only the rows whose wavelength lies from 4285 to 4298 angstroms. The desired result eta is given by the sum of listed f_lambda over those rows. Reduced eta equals 77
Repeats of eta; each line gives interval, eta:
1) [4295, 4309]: 62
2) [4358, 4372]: 95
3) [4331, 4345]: 82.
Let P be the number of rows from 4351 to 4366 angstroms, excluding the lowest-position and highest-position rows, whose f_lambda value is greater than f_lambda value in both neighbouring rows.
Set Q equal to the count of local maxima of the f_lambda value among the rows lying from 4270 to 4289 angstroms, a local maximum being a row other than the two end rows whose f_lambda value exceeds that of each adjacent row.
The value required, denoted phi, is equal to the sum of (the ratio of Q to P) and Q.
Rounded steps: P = 2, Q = 4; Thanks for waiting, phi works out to 6.0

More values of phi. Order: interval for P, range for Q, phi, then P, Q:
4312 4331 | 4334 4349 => 1.3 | 3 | 1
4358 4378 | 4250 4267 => 4.0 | 3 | 3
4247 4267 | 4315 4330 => 2.7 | 3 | 2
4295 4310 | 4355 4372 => 6.0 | 1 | 3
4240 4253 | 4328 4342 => 3.0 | 2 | 2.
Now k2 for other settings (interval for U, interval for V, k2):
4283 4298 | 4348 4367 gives 242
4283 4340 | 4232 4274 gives 226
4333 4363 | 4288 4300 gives 260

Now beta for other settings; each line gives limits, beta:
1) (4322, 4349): 4327.5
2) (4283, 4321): 4284.0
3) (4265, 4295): 4266.0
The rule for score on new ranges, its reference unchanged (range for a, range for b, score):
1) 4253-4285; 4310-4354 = 1.3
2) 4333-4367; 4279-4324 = 1.9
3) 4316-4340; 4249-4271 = 0.7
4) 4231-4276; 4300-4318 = 2.9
